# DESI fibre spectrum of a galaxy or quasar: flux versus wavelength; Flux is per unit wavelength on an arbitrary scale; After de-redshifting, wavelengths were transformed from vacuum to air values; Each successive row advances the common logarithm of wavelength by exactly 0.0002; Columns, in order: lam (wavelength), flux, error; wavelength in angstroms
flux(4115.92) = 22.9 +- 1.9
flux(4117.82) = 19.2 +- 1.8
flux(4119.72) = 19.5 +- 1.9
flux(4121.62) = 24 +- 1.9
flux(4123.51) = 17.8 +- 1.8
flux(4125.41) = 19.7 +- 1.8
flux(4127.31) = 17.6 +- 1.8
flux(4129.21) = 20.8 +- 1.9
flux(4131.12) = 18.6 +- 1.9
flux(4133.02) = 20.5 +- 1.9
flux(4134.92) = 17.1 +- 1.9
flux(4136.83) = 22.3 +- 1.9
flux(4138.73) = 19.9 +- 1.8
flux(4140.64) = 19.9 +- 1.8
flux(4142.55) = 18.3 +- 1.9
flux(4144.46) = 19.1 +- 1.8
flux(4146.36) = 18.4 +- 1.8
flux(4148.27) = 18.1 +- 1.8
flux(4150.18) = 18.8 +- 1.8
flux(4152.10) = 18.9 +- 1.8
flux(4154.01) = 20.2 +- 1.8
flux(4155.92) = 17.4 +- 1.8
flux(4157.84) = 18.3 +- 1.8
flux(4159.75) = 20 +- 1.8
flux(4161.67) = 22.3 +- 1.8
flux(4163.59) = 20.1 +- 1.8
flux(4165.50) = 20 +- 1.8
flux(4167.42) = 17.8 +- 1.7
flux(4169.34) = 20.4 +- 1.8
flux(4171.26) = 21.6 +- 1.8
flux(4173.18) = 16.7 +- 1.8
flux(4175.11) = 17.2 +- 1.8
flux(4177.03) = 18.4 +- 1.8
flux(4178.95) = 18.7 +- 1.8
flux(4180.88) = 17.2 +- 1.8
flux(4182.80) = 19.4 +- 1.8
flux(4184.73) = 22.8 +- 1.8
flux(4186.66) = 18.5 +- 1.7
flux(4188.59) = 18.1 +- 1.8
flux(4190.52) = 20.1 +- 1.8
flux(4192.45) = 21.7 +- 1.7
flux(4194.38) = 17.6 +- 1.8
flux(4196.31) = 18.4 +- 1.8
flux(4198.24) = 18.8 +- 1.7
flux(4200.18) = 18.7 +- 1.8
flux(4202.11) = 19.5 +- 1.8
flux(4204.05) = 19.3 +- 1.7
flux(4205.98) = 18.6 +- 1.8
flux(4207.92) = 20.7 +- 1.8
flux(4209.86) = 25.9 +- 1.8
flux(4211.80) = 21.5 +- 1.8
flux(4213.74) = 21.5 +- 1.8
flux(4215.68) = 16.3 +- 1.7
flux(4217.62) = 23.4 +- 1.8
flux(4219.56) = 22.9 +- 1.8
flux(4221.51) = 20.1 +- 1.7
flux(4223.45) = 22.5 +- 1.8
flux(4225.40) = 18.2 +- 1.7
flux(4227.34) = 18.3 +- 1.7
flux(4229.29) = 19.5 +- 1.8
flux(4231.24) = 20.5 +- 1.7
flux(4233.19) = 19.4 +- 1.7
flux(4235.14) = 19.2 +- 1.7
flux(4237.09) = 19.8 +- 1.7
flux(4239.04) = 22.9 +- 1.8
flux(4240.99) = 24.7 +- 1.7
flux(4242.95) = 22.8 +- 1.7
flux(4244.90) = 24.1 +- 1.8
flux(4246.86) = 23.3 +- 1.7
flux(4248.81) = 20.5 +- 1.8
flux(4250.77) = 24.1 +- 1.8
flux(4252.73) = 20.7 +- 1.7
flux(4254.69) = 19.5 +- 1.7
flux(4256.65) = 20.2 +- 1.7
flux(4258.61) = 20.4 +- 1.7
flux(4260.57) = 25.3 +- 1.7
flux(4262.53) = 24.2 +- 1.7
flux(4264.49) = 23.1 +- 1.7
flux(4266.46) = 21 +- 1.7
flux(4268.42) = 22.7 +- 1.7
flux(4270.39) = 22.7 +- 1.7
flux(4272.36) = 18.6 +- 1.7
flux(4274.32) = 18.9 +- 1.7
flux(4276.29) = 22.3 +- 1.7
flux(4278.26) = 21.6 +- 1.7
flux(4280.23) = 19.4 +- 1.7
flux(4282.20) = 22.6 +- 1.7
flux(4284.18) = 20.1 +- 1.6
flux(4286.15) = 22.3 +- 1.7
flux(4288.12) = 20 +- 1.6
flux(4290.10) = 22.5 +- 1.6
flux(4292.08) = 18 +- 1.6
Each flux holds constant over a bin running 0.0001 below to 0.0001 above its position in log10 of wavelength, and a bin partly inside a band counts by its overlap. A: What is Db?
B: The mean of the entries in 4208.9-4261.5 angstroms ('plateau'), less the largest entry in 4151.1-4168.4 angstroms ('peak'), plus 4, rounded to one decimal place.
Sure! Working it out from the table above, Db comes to 3.1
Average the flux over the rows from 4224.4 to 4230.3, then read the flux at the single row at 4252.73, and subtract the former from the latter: 2.0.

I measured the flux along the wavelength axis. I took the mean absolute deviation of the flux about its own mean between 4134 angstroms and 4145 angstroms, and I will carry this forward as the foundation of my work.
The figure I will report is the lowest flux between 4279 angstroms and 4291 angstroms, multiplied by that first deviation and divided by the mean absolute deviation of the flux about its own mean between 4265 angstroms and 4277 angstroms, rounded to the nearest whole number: 16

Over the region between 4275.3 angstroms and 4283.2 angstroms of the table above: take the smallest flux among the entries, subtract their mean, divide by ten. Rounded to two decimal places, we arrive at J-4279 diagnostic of -0.21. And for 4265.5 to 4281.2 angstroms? -0.23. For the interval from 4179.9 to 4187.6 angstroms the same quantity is -0.23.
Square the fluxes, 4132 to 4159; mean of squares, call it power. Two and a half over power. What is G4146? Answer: 0.0068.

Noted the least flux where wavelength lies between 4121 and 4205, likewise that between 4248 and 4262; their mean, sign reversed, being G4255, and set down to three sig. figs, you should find -18.1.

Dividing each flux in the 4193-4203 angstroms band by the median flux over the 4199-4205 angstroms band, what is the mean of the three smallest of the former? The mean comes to 0.94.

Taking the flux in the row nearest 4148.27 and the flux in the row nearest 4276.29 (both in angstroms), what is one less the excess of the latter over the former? -3.2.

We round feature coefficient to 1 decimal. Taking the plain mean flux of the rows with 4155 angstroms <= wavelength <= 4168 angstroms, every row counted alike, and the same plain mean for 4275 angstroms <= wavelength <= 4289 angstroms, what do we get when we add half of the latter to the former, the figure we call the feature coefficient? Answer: 30.0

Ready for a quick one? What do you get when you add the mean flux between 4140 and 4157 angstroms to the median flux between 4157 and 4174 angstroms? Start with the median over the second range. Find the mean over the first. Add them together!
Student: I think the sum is 38.8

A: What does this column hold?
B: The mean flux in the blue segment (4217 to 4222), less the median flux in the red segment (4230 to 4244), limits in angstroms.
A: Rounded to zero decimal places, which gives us 2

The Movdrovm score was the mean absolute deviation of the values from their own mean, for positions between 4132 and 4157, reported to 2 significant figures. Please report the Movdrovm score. 1.1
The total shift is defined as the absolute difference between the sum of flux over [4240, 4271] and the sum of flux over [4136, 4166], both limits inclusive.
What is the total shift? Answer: 47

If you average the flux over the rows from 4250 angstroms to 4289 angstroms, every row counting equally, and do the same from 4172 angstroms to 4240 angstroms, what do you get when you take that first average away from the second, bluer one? -1.7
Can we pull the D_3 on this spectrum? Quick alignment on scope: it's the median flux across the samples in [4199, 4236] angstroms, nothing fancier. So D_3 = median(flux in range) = 19.5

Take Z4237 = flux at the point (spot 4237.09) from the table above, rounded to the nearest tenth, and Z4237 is 19.8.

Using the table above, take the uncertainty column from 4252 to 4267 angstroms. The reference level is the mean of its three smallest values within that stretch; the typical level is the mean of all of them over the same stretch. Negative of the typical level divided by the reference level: -1.00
